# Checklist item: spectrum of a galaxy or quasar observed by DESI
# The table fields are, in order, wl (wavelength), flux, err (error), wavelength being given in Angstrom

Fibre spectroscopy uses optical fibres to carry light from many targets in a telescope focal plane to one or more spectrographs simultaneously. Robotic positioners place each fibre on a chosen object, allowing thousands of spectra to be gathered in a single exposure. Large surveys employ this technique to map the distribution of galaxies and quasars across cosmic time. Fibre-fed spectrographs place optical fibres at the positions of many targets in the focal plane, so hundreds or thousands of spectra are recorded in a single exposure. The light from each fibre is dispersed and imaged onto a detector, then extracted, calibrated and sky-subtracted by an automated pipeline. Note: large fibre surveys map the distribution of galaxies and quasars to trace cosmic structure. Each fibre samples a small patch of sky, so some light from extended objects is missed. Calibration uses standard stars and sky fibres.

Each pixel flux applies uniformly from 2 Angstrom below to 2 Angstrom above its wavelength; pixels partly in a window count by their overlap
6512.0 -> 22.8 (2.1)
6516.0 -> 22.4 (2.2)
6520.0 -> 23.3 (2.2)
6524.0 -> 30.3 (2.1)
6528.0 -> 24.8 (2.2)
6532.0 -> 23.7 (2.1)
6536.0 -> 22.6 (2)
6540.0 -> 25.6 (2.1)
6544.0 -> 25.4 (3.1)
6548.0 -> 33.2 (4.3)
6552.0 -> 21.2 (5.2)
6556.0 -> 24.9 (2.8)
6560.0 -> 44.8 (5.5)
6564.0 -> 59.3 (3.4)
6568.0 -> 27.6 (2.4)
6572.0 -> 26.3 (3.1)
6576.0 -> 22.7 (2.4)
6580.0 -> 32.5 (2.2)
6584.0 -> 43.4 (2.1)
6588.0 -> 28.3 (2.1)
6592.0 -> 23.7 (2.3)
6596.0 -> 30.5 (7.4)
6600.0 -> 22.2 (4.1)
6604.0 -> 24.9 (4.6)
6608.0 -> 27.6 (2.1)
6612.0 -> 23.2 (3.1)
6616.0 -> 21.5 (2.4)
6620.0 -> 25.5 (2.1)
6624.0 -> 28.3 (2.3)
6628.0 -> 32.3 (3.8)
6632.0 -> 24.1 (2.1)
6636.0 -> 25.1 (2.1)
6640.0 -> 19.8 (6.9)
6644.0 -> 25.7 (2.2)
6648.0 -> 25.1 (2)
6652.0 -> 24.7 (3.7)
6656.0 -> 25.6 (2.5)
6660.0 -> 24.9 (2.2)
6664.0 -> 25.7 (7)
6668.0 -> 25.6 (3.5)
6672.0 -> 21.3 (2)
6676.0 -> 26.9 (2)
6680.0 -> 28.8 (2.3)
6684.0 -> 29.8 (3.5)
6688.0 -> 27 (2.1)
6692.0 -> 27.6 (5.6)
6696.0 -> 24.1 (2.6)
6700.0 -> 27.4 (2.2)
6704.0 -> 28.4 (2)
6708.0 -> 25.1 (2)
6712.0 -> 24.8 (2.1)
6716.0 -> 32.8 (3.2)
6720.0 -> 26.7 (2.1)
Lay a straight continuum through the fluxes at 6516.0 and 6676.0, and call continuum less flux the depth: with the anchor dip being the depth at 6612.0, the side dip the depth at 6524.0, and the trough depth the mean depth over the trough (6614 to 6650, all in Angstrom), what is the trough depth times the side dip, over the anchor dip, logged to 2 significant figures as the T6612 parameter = -1.6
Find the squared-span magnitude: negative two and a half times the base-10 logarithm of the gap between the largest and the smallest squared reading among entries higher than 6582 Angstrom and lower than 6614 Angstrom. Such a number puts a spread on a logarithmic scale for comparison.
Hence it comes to -7.9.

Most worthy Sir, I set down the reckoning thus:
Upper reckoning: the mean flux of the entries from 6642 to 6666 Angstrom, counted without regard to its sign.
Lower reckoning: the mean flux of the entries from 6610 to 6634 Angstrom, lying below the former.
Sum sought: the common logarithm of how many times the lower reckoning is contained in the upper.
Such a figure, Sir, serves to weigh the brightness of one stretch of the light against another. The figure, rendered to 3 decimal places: -0.009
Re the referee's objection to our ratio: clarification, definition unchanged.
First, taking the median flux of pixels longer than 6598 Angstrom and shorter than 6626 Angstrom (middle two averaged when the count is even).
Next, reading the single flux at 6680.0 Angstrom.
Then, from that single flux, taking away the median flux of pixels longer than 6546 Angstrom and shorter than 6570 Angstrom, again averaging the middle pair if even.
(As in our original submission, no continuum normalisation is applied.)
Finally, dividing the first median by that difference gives -16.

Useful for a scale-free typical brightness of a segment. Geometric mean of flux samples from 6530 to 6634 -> 27.7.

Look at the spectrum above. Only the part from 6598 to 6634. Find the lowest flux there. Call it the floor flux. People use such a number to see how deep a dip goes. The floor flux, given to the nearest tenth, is 21.5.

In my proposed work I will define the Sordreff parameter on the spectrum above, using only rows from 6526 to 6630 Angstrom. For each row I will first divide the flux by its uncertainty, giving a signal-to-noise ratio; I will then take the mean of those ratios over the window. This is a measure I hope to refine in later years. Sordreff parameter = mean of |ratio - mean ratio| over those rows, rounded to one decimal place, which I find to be 3.0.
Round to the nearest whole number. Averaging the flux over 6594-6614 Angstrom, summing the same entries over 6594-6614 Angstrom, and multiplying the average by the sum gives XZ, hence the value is 3297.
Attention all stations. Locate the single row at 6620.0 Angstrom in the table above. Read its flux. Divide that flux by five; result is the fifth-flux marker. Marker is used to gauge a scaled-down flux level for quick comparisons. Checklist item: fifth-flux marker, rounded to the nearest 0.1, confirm 5.1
